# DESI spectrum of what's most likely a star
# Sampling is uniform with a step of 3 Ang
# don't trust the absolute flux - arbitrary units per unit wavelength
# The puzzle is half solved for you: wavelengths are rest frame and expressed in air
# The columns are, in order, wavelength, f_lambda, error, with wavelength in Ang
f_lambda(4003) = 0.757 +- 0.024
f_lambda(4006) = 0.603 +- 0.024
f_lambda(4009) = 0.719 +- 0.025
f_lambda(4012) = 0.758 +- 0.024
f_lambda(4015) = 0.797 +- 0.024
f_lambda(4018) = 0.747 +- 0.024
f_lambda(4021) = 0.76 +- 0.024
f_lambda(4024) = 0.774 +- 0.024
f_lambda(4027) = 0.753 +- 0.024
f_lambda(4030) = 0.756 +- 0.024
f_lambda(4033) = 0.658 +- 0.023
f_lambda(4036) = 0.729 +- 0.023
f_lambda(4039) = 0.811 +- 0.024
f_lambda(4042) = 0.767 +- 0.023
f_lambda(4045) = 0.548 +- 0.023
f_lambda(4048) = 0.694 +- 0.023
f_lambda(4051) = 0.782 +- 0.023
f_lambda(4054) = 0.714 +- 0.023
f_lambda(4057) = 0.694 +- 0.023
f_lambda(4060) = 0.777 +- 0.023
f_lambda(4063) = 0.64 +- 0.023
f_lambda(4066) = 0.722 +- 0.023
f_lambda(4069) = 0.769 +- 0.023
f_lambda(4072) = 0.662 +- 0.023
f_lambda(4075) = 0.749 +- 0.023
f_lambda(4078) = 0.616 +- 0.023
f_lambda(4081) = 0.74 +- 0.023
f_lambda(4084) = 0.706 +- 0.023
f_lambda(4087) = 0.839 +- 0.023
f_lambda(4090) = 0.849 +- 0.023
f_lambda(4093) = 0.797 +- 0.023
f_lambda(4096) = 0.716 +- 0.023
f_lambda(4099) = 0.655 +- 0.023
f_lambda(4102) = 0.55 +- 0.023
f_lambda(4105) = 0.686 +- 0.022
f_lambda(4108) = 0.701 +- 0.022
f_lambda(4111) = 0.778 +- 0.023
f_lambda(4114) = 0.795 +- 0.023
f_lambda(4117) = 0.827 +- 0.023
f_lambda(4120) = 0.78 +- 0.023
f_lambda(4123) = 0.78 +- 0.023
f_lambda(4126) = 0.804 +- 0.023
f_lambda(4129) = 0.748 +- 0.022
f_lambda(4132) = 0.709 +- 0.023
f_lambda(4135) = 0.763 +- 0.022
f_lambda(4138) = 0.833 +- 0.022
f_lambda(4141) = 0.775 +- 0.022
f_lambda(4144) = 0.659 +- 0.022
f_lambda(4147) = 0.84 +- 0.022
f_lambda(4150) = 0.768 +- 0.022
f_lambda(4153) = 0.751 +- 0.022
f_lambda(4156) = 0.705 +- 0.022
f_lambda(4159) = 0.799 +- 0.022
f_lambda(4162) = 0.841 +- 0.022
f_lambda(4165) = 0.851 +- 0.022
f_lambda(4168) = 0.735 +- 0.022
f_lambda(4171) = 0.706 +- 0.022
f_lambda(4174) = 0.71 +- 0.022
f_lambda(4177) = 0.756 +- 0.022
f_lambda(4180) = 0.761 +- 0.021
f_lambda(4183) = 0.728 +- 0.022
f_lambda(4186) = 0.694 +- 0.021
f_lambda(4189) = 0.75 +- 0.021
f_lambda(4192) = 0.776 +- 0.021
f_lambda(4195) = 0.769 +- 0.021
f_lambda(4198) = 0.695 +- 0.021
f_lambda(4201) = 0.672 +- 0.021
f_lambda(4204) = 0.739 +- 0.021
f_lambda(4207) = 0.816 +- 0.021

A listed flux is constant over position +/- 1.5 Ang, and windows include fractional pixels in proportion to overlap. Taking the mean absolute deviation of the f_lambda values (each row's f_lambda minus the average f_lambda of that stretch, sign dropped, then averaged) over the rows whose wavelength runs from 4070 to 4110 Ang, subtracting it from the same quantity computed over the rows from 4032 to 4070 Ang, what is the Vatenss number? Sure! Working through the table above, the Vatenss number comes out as -0.01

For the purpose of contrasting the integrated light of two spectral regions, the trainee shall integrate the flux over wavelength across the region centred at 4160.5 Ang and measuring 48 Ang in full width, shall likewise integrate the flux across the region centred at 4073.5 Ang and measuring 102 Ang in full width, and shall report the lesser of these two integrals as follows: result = 36.7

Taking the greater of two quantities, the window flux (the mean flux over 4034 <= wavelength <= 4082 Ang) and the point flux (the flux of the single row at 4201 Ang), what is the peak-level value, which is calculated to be 0.713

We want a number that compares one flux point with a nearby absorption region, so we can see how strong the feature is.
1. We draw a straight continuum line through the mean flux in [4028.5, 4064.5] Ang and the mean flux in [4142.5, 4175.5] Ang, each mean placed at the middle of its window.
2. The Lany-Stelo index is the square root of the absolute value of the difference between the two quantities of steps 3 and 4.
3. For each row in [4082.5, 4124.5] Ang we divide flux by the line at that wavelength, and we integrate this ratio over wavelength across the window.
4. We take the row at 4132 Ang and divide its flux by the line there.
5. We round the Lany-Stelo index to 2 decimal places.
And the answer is 6.45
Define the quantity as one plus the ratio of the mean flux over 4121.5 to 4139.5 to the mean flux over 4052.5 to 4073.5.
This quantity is 2.09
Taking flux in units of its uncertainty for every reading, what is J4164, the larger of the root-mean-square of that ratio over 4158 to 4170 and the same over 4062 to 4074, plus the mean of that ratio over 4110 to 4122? 71.3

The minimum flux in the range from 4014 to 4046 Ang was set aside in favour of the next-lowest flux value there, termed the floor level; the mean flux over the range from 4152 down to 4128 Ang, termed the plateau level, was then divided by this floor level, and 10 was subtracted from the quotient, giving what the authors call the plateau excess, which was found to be -8.84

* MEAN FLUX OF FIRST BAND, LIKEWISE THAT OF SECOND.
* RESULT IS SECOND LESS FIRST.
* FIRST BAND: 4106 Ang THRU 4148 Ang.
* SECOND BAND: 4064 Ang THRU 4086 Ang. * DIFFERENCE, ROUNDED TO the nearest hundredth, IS -0.06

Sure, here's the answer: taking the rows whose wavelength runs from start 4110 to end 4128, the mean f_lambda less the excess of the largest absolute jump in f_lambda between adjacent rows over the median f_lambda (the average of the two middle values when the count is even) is 1.53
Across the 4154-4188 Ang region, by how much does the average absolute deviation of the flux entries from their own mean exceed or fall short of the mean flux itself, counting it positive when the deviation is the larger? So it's -0.709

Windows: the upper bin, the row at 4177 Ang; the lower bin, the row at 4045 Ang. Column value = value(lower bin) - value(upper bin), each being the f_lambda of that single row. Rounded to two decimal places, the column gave -0.21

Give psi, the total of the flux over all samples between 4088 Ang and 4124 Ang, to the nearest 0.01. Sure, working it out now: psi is 8.91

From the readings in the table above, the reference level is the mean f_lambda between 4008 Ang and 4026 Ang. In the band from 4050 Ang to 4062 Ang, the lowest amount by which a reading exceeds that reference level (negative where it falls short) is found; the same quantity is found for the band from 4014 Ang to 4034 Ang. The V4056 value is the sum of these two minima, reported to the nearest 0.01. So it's -0.17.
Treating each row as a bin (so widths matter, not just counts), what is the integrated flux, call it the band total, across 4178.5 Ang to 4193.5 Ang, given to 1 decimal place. 11.1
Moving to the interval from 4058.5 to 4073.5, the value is 10.7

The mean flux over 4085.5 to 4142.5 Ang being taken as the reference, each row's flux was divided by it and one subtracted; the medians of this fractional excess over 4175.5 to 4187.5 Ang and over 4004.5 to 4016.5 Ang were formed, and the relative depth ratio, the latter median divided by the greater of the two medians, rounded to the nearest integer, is 1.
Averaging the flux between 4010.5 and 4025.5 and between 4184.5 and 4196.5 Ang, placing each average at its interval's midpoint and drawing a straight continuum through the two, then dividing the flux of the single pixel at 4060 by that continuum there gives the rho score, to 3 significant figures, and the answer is 1.02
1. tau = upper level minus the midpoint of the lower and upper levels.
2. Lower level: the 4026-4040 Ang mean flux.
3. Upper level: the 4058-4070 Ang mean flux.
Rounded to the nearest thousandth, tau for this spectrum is -0.007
